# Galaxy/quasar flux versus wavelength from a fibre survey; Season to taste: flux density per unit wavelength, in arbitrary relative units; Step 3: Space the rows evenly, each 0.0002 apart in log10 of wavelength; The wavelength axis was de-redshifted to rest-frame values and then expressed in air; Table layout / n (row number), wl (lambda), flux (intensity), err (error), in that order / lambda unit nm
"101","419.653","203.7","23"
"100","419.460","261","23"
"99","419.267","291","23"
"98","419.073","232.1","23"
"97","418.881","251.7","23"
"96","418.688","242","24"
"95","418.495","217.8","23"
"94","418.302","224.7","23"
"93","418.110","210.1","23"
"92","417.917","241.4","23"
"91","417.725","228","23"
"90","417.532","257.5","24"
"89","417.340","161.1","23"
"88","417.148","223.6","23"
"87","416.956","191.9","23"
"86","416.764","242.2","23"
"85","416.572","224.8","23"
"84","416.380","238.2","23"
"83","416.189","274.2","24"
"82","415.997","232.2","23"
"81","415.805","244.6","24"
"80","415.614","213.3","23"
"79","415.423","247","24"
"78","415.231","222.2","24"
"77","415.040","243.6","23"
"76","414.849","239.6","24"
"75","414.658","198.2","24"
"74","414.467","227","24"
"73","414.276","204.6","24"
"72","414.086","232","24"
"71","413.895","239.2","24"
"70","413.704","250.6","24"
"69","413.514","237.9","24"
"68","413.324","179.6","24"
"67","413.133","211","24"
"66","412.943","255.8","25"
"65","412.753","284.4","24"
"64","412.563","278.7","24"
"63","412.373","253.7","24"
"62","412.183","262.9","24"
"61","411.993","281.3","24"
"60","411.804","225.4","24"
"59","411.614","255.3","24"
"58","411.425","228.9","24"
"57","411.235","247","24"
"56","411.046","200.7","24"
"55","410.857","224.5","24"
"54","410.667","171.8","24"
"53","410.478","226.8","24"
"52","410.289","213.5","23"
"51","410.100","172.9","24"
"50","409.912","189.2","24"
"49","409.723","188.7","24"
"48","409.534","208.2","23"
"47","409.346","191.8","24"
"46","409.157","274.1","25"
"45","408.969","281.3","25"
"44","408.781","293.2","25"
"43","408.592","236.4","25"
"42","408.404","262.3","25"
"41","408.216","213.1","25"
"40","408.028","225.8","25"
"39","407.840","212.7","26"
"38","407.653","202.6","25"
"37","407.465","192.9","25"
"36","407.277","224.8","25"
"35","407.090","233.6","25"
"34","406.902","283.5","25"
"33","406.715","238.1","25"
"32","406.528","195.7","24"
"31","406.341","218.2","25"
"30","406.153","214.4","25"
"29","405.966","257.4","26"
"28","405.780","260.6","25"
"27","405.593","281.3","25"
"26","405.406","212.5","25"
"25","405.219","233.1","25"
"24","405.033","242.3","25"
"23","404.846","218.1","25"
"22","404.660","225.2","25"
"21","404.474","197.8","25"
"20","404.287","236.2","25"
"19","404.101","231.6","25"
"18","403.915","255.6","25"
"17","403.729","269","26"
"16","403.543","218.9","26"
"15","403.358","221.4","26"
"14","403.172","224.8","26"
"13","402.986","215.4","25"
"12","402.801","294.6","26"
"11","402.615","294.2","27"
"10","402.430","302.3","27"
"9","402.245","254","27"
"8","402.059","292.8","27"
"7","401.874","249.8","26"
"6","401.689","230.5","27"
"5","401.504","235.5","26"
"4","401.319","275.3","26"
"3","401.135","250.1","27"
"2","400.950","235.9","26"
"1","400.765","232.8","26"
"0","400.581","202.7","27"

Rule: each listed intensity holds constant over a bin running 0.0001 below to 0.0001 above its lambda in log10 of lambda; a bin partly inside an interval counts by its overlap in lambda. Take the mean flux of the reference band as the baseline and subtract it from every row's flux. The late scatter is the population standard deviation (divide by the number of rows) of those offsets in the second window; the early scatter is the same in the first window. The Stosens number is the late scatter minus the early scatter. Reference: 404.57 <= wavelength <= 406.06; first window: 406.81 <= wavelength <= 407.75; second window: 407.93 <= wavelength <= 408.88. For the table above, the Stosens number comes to -3.1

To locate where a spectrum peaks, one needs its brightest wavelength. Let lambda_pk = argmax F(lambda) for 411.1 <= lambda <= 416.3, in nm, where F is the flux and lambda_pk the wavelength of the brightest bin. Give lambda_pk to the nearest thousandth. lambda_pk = 412.753 nm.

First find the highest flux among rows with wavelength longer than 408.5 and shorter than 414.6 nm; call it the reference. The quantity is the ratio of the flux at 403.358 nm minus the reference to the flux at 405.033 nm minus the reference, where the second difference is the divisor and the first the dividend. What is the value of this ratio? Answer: 1.4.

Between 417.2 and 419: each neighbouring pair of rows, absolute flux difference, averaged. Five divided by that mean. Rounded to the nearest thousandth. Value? 0.177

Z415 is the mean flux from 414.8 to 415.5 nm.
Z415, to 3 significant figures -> 238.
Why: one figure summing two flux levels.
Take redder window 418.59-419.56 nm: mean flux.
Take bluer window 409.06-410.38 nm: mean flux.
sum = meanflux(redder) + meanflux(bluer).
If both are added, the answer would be 461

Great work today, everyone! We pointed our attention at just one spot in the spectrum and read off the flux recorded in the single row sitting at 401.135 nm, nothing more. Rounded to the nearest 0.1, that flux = 250.1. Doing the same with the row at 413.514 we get 237.9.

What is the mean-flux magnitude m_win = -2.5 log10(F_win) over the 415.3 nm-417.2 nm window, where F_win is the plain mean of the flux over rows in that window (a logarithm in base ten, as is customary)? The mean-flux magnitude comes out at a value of -5.919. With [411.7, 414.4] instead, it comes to -5.962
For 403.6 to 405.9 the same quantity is -5.944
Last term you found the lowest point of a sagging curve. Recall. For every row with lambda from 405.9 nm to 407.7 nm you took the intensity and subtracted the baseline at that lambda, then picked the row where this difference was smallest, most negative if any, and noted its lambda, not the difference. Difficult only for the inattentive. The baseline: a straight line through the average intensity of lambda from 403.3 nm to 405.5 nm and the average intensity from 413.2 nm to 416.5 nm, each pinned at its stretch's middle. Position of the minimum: 407.465 nm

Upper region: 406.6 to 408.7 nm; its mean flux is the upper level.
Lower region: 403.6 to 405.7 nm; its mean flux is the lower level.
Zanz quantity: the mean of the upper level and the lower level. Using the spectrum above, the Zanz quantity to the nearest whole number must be 233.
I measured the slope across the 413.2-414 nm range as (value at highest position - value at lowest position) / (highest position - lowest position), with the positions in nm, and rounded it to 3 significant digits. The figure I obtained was 104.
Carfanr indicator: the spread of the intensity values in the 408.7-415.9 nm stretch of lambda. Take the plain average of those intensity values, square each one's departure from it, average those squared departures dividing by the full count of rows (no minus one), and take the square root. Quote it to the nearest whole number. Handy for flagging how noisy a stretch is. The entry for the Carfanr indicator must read 32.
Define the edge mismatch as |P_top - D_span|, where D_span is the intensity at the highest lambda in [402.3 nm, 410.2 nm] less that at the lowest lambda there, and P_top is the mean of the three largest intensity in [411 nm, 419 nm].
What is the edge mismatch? 411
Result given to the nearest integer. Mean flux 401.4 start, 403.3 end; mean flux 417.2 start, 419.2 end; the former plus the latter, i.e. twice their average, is 486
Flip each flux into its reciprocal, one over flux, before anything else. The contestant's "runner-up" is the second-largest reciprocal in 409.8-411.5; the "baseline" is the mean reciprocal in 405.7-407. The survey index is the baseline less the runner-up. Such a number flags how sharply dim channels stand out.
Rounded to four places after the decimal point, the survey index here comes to -0.0015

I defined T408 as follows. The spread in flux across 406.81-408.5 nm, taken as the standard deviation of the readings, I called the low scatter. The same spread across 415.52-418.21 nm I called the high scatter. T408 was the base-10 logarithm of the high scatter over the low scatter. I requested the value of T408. 0.0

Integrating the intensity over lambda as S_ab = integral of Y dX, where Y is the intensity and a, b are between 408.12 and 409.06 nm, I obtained 242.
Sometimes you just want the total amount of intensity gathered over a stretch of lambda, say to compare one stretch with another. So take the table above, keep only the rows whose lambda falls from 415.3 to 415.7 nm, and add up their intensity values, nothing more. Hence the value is 460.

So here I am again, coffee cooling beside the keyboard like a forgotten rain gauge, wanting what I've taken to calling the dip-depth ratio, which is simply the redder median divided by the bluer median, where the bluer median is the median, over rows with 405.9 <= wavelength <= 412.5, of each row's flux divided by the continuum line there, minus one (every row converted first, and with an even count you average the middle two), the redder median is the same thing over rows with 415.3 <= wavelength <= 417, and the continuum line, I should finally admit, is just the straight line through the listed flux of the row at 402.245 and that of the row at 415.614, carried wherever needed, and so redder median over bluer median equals -5.5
